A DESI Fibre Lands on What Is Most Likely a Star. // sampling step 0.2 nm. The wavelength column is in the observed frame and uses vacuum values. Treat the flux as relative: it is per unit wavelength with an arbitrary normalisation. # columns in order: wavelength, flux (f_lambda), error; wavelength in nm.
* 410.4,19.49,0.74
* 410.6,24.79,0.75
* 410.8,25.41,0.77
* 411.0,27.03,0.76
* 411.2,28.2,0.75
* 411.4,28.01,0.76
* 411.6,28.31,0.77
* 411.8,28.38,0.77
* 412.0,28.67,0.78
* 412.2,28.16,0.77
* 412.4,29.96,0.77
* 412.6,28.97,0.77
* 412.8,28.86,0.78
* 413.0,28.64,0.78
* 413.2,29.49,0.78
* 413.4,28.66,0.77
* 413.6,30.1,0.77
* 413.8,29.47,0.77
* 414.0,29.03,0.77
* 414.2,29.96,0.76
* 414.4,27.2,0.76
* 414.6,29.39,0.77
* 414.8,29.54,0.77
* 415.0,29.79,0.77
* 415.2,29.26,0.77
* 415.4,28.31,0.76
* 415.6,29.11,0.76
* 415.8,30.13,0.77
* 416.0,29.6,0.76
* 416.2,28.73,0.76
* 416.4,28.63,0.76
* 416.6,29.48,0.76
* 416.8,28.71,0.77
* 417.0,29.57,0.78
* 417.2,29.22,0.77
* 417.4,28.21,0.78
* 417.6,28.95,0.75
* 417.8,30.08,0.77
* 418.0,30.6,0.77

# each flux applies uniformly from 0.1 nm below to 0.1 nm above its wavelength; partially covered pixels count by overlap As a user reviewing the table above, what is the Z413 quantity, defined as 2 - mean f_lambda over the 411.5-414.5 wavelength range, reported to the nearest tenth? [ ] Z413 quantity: -26.9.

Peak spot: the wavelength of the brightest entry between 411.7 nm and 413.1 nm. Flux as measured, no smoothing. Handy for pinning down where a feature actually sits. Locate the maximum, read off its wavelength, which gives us 412.4 nm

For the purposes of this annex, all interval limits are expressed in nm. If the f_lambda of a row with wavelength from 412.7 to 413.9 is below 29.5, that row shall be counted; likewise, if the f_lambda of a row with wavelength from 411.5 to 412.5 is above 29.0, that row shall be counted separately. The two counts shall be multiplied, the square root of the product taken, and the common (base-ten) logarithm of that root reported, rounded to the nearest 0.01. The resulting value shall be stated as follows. 0.35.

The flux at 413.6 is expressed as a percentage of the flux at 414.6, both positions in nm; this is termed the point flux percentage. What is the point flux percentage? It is 102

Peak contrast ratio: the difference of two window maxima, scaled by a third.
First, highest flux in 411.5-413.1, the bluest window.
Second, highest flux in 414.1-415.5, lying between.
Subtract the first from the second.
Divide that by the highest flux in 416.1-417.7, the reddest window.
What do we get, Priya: 0.00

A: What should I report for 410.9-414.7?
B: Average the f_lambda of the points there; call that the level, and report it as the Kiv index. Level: 28.8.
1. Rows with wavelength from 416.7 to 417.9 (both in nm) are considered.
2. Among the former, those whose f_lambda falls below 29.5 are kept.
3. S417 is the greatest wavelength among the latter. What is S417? 417.6 nm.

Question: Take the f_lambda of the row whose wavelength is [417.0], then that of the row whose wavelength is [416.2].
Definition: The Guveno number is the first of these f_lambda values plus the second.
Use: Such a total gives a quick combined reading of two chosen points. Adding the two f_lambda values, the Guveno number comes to 58.30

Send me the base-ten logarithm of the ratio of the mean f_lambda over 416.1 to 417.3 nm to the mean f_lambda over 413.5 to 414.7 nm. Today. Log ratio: -0.002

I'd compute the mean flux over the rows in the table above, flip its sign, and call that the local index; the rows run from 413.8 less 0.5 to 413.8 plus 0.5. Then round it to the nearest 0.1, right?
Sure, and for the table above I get -29.4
